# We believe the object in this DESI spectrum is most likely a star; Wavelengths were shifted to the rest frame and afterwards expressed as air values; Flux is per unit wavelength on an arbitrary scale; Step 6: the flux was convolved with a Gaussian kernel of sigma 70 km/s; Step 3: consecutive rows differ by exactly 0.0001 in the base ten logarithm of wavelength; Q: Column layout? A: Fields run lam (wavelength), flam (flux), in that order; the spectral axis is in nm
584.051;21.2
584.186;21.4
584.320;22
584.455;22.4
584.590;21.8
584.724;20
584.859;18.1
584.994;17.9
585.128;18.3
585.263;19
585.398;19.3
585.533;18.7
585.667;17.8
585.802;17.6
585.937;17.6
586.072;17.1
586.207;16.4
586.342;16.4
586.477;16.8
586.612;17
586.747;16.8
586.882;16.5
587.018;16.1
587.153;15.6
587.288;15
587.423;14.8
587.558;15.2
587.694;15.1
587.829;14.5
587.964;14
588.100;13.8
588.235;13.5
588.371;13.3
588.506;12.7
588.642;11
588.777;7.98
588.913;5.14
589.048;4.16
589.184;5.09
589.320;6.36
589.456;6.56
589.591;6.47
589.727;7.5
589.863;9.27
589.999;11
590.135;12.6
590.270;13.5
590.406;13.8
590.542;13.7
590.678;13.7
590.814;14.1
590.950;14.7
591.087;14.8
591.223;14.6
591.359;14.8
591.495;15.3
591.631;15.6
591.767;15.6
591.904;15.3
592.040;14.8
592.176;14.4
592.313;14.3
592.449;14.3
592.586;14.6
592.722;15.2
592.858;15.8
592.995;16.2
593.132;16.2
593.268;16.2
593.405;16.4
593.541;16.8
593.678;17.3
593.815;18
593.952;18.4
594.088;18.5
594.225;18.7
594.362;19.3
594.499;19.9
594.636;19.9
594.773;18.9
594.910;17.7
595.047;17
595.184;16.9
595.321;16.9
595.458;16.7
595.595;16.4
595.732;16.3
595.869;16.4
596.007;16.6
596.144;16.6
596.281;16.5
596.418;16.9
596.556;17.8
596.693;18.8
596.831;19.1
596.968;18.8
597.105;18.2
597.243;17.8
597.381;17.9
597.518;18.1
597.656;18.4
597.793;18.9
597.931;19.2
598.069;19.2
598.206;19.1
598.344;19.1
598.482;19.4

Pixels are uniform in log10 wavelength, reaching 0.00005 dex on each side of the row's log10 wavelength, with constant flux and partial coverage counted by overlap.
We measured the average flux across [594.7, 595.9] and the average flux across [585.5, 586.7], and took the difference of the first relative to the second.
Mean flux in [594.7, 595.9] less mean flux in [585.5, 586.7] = -0.2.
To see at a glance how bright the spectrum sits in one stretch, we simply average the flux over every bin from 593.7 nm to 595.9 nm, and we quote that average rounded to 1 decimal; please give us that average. 17.9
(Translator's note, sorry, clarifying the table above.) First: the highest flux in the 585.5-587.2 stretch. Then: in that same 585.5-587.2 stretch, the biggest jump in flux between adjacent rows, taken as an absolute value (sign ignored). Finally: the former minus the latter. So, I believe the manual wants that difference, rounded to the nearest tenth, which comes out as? 17.8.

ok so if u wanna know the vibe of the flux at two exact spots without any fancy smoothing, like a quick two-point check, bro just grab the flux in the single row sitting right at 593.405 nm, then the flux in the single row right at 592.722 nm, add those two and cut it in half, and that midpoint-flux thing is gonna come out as 15.8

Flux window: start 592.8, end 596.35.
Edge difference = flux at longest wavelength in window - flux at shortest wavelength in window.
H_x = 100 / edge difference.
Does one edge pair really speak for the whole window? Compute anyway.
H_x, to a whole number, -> 143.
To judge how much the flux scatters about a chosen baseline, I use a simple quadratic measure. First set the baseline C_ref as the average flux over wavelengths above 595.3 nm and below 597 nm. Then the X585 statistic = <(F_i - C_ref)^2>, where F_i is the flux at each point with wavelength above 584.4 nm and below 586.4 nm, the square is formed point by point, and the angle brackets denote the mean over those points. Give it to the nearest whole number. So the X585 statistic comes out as 5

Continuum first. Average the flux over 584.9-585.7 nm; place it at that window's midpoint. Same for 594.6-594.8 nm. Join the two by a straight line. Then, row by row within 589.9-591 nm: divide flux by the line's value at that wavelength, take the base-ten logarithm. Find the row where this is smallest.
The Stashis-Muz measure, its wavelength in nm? 589.999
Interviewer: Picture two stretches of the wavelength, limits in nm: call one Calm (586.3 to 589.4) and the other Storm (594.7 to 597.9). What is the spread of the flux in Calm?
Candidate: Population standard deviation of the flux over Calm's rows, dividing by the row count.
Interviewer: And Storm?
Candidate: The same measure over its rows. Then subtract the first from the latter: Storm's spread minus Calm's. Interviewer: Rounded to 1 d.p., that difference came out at -3.1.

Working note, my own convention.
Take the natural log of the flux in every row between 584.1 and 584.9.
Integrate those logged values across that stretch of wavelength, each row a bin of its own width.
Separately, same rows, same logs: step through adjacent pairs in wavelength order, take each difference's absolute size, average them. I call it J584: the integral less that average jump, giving 2.4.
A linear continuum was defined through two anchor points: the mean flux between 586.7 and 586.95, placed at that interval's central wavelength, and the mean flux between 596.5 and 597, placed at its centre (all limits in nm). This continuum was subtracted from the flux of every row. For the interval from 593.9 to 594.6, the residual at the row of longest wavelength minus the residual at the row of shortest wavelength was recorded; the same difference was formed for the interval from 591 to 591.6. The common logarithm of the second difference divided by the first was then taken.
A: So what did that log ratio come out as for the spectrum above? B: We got -0.52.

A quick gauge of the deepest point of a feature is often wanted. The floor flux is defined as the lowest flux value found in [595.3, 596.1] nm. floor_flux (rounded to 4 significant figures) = 16.30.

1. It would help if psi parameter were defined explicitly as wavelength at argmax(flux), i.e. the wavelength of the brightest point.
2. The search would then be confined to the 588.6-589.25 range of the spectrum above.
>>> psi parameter 588.642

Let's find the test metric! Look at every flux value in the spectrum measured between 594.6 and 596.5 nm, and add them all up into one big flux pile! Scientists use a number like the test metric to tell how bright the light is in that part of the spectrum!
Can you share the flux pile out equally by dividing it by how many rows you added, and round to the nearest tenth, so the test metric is 17.1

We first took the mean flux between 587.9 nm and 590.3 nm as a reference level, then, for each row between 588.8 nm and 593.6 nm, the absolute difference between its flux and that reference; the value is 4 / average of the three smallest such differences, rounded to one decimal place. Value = 3.1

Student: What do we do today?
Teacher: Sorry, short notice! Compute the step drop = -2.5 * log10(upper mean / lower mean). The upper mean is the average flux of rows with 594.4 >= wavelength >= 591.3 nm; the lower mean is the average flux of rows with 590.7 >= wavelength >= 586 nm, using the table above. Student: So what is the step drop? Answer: -0.28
